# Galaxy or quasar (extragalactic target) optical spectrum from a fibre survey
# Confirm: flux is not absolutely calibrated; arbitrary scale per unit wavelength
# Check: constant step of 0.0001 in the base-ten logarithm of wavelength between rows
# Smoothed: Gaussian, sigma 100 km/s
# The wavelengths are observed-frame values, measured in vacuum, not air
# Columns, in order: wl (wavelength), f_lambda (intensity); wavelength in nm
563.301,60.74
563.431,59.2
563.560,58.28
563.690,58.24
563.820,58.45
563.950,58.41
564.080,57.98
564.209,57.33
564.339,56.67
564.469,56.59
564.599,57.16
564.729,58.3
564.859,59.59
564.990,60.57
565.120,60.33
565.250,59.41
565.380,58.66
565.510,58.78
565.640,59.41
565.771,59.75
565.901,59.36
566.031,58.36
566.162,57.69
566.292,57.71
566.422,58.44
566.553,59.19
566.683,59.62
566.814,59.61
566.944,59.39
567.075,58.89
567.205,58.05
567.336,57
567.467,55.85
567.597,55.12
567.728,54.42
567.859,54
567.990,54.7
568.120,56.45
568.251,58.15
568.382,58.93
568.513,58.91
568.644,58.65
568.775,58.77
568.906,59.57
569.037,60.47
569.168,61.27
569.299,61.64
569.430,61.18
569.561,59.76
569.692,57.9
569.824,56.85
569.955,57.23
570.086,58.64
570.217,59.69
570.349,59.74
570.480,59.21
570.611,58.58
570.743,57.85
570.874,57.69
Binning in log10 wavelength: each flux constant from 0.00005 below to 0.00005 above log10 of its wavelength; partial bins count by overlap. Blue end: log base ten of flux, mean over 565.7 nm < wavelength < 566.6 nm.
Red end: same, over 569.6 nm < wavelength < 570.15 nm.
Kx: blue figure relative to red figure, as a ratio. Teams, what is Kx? 1.00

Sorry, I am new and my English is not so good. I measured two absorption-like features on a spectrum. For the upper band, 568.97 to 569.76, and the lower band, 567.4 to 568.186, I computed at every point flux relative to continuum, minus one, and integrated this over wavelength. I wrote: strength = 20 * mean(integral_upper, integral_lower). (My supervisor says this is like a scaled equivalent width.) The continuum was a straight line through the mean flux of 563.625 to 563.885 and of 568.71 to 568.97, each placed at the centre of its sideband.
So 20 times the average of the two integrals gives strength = -0.37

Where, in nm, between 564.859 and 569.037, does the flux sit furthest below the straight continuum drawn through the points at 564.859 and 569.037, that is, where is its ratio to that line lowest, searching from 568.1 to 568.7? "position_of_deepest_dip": 568.120 nm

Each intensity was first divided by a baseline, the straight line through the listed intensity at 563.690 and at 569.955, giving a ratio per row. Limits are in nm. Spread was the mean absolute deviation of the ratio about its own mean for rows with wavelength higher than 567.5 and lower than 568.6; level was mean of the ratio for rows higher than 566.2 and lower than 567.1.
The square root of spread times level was 0.180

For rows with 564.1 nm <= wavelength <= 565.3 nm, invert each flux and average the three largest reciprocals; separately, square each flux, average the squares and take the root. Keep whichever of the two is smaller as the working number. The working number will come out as 0.0176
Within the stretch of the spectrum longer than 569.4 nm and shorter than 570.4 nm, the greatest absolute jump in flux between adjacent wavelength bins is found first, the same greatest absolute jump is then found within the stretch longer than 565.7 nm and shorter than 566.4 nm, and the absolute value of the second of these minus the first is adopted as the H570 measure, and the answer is 0.86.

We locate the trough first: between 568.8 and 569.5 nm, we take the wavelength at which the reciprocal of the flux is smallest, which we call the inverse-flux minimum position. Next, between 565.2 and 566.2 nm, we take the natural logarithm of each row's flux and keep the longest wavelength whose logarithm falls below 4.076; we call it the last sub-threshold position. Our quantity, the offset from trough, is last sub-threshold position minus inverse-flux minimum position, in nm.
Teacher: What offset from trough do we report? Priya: -3.14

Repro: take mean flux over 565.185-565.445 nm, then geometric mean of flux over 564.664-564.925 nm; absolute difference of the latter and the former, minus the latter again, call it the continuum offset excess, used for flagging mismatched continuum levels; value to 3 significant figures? -58.8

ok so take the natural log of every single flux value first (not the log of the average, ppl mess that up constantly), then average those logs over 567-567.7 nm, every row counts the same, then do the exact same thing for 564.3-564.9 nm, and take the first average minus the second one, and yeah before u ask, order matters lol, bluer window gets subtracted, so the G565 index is -0.01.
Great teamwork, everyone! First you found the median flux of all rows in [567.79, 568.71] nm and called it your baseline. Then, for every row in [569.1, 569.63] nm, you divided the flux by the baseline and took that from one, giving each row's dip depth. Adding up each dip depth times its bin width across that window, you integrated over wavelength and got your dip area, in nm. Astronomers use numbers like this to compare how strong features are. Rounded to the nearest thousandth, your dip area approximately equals -0.025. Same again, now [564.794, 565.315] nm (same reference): -0.016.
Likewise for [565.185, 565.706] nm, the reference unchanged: -0.008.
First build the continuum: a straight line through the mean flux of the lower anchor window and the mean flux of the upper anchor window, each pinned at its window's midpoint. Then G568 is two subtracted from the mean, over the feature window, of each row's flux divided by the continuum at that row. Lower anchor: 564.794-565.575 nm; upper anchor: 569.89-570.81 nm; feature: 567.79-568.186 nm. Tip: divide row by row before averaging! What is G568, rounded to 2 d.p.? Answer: -1.07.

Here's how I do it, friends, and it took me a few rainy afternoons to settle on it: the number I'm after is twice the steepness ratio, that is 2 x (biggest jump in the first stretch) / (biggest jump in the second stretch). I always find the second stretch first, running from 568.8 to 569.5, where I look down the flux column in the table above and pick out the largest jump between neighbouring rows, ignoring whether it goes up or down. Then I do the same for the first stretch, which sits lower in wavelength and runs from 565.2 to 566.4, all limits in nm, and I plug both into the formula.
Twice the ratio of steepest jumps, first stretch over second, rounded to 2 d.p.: 2.22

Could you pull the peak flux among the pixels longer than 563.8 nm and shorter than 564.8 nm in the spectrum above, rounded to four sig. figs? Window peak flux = 58.45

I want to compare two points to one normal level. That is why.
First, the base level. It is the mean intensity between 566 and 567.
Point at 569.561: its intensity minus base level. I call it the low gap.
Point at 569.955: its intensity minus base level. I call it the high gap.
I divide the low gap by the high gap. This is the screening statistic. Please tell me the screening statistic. -0.7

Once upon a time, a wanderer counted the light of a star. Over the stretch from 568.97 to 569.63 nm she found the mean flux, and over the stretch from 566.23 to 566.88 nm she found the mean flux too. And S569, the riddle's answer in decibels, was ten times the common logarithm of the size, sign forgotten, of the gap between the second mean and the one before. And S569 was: 2.9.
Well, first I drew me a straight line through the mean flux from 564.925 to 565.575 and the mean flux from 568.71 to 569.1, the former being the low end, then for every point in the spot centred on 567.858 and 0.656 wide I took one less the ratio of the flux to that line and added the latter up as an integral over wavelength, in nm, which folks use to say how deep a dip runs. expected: 0.051 nm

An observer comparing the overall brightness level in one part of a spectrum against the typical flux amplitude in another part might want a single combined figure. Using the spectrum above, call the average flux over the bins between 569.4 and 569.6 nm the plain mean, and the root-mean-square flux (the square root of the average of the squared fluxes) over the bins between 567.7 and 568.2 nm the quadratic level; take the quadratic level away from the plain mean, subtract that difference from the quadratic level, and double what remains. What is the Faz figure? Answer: 99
